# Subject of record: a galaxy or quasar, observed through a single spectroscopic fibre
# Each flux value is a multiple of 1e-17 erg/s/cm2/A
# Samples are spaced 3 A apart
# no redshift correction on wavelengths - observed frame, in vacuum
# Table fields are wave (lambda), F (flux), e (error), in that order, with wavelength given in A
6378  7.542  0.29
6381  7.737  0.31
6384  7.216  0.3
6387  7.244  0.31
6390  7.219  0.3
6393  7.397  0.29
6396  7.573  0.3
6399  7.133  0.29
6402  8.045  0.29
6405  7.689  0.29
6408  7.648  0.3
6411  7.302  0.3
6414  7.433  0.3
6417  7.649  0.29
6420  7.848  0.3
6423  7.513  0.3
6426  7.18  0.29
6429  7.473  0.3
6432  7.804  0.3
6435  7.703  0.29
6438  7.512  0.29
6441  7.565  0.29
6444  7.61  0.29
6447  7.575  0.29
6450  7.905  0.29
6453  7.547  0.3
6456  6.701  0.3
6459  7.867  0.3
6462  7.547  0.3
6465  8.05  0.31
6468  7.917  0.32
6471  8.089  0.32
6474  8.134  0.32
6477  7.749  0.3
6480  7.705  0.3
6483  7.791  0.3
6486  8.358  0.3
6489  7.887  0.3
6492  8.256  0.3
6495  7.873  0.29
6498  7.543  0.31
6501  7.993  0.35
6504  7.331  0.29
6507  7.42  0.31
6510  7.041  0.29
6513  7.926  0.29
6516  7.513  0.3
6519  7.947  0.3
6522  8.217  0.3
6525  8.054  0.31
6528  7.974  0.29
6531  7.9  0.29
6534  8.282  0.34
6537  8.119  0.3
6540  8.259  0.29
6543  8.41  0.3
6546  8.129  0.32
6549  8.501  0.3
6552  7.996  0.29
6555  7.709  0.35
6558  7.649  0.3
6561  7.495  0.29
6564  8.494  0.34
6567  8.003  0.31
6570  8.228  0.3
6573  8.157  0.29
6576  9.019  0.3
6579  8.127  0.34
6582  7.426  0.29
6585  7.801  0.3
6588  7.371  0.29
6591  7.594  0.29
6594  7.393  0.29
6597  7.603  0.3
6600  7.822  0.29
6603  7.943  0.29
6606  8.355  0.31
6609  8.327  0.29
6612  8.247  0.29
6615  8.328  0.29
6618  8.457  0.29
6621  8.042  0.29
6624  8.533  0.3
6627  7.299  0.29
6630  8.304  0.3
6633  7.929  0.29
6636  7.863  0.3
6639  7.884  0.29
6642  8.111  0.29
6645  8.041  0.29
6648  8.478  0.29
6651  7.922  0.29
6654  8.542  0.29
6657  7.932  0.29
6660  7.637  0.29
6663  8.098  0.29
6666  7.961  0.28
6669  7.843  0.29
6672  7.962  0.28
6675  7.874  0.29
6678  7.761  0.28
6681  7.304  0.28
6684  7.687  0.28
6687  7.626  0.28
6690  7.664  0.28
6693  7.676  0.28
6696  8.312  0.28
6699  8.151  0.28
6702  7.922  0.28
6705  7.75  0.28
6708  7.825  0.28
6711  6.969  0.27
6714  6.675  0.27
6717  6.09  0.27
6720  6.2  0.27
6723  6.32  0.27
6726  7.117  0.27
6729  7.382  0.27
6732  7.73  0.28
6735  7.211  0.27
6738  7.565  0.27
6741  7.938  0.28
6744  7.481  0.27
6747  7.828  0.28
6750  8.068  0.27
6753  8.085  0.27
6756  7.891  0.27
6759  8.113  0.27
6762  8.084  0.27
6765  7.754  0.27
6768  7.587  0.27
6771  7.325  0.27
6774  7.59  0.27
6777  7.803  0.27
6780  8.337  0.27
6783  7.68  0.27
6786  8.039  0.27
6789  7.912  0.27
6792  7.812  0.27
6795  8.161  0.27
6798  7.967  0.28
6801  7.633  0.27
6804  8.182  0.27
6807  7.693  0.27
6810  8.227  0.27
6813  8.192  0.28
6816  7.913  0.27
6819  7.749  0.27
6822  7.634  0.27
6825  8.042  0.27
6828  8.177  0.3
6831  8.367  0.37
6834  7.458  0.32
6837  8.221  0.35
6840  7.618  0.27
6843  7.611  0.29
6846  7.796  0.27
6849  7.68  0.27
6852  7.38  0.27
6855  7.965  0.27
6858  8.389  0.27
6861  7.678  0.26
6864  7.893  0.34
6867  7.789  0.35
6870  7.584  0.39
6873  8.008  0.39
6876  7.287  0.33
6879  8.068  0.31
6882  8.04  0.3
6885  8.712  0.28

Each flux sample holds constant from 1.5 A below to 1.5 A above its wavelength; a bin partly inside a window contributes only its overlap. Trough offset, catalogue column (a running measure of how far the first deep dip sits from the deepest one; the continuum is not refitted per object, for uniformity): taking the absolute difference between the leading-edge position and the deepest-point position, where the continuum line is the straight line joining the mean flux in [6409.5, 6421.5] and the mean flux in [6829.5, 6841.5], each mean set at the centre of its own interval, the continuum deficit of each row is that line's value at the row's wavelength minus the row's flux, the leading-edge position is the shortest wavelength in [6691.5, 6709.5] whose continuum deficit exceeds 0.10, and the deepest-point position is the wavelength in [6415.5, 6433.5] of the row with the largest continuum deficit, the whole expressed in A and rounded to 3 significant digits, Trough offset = 267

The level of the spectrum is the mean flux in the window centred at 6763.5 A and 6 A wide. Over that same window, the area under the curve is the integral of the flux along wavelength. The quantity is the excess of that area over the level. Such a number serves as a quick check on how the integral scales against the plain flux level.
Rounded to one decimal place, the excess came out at 39.6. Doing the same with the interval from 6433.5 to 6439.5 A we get 38.0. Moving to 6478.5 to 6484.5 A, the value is 38.7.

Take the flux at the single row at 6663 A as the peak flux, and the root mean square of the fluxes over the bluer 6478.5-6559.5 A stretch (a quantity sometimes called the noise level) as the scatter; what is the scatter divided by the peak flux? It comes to 0.98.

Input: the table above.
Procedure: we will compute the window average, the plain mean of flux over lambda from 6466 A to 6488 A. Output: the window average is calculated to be 7.96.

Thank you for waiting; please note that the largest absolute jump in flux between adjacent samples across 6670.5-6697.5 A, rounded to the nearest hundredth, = 0.64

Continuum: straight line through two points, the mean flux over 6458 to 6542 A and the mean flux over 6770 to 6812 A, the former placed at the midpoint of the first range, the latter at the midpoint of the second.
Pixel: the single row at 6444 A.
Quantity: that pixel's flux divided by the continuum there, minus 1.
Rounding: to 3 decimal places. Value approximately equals -0.035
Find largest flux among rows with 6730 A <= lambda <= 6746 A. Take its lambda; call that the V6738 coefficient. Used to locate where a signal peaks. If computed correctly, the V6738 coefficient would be 6741 A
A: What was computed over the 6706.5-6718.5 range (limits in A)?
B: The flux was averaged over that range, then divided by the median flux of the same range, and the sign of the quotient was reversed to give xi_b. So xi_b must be -1.01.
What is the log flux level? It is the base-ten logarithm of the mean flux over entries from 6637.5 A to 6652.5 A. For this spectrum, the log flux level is 0.908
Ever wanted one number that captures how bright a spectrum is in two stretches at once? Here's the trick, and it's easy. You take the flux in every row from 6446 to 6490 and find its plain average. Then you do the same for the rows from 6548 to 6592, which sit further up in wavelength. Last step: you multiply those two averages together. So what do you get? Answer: 62.1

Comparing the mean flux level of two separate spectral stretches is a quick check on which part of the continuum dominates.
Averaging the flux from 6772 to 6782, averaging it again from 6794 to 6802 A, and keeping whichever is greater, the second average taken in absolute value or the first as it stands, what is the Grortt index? 7.92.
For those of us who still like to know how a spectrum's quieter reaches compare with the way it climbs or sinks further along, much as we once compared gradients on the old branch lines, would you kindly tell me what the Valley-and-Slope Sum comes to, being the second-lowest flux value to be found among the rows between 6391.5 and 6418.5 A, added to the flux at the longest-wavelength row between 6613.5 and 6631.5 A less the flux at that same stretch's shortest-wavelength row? 7.28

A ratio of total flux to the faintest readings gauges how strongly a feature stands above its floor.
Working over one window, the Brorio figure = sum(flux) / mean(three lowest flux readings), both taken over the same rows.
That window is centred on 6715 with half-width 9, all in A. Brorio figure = 6.46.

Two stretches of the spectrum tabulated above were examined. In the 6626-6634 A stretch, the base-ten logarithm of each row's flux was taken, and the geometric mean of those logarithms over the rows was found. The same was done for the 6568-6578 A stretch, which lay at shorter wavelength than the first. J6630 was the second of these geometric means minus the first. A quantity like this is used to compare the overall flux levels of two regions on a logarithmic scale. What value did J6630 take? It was 0.033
